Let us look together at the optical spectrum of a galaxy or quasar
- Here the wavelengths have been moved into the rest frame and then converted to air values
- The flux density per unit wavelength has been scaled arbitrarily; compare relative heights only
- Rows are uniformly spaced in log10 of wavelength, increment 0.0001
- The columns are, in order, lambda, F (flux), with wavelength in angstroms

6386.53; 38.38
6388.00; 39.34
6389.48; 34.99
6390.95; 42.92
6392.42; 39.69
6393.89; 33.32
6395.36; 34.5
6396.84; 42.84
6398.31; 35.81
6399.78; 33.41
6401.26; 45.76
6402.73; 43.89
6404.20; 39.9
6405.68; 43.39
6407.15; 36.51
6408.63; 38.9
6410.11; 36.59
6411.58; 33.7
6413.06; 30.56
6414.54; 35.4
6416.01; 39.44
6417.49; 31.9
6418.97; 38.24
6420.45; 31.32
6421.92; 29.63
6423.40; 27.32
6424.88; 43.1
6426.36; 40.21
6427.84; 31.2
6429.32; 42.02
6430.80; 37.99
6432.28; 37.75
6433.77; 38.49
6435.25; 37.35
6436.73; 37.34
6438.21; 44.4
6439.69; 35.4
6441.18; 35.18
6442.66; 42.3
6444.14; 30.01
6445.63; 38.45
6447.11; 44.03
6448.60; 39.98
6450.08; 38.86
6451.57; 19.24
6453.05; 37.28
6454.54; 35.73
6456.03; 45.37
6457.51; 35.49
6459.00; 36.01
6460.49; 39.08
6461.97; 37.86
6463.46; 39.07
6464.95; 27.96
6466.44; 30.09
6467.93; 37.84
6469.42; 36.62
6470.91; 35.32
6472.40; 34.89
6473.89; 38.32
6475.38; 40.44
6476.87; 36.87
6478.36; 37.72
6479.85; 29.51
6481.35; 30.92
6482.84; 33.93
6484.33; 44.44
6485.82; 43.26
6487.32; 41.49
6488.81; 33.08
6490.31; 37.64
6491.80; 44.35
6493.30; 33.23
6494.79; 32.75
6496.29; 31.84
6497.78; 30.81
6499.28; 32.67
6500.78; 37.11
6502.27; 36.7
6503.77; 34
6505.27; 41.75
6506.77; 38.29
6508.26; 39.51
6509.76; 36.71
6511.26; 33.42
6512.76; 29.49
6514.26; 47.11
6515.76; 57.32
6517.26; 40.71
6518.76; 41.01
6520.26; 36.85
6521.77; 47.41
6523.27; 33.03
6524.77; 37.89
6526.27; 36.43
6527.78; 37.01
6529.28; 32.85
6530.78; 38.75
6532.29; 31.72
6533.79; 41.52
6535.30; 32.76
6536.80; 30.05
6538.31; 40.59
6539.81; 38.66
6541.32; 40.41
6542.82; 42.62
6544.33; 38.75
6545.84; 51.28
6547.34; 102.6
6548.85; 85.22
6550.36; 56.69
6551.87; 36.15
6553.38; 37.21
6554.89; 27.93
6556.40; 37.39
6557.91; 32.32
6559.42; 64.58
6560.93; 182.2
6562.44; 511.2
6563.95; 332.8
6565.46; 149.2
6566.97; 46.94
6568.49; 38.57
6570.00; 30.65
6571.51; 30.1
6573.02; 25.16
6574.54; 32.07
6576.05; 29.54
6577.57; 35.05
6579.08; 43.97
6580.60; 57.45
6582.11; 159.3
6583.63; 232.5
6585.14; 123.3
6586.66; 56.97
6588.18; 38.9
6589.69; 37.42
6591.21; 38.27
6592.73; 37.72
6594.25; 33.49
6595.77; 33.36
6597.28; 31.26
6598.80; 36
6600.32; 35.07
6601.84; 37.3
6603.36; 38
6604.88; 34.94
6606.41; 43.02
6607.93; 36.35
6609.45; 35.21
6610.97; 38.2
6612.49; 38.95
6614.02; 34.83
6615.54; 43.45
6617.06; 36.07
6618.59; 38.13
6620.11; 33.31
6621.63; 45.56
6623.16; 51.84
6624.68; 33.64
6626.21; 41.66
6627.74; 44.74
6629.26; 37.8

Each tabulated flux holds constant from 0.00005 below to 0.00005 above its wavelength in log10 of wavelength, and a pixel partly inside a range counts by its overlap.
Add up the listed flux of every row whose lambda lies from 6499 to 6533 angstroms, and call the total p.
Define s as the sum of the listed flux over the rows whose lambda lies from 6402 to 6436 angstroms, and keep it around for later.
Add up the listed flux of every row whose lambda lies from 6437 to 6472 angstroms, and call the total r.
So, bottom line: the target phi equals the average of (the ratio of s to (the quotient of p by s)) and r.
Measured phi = 827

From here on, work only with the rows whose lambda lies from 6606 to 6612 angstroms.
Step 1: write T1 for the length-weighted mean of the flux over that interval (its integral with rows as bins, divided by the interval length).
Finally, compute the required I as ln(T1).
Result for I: 3.637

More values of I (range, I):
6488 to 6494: 3.615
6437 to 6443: 3.663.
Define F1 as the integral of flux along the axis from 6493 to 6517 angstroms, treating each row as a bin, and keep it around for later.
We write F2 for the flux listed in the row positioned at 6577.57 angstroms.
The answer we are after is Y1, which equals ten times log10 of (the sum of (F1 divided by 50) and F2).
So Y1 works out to 17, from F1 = 893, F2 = 35.05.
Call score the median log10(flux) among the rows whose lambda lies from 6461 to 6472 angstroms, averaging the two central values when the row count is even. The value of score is 1.56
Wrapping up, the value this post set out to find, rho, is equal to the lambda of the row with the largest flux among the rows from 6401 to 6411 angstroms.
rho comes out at 6401.26 angstroms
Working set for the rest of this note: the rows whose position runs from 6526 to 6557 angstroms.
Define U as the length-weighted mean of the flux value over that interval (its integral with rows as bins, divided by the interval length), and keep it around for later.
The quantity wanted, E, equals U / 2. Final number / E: 21.9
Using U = 44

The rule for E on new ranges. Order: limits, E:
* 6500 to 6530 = 19.4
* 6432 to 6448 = 19.1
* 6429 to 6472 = 18.5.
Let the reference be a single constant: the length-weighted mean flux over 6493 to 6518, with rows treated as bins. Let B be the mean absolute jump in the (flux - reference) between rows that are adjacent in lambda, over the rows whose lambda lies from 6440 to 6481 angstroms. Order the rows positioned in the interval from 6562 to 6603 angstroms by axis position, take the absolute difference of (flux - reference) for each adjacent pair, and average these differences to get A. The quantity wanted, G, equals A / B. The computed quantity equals 6.3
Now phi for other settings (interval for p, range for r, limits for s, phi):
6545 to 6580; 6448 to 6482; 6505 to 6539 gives 603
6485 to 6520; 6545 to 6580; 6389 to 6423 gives 1425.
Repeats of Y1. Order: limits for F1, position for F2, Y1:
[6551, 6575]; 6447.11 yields 20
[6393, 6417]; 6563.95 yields 25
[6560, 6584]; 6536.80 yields 19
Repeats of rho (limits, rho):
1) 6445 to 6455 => 6447.11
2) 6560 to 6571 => 6562.44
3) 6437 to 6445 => 6438.21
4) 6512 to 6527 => 6515.76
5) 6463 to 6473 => 6463.46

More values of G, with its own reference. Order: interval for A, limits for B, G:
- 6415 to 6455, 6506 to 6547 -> 1.0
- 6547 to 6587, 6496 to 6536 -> 9.7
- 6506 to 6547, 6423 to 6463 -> 1.0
